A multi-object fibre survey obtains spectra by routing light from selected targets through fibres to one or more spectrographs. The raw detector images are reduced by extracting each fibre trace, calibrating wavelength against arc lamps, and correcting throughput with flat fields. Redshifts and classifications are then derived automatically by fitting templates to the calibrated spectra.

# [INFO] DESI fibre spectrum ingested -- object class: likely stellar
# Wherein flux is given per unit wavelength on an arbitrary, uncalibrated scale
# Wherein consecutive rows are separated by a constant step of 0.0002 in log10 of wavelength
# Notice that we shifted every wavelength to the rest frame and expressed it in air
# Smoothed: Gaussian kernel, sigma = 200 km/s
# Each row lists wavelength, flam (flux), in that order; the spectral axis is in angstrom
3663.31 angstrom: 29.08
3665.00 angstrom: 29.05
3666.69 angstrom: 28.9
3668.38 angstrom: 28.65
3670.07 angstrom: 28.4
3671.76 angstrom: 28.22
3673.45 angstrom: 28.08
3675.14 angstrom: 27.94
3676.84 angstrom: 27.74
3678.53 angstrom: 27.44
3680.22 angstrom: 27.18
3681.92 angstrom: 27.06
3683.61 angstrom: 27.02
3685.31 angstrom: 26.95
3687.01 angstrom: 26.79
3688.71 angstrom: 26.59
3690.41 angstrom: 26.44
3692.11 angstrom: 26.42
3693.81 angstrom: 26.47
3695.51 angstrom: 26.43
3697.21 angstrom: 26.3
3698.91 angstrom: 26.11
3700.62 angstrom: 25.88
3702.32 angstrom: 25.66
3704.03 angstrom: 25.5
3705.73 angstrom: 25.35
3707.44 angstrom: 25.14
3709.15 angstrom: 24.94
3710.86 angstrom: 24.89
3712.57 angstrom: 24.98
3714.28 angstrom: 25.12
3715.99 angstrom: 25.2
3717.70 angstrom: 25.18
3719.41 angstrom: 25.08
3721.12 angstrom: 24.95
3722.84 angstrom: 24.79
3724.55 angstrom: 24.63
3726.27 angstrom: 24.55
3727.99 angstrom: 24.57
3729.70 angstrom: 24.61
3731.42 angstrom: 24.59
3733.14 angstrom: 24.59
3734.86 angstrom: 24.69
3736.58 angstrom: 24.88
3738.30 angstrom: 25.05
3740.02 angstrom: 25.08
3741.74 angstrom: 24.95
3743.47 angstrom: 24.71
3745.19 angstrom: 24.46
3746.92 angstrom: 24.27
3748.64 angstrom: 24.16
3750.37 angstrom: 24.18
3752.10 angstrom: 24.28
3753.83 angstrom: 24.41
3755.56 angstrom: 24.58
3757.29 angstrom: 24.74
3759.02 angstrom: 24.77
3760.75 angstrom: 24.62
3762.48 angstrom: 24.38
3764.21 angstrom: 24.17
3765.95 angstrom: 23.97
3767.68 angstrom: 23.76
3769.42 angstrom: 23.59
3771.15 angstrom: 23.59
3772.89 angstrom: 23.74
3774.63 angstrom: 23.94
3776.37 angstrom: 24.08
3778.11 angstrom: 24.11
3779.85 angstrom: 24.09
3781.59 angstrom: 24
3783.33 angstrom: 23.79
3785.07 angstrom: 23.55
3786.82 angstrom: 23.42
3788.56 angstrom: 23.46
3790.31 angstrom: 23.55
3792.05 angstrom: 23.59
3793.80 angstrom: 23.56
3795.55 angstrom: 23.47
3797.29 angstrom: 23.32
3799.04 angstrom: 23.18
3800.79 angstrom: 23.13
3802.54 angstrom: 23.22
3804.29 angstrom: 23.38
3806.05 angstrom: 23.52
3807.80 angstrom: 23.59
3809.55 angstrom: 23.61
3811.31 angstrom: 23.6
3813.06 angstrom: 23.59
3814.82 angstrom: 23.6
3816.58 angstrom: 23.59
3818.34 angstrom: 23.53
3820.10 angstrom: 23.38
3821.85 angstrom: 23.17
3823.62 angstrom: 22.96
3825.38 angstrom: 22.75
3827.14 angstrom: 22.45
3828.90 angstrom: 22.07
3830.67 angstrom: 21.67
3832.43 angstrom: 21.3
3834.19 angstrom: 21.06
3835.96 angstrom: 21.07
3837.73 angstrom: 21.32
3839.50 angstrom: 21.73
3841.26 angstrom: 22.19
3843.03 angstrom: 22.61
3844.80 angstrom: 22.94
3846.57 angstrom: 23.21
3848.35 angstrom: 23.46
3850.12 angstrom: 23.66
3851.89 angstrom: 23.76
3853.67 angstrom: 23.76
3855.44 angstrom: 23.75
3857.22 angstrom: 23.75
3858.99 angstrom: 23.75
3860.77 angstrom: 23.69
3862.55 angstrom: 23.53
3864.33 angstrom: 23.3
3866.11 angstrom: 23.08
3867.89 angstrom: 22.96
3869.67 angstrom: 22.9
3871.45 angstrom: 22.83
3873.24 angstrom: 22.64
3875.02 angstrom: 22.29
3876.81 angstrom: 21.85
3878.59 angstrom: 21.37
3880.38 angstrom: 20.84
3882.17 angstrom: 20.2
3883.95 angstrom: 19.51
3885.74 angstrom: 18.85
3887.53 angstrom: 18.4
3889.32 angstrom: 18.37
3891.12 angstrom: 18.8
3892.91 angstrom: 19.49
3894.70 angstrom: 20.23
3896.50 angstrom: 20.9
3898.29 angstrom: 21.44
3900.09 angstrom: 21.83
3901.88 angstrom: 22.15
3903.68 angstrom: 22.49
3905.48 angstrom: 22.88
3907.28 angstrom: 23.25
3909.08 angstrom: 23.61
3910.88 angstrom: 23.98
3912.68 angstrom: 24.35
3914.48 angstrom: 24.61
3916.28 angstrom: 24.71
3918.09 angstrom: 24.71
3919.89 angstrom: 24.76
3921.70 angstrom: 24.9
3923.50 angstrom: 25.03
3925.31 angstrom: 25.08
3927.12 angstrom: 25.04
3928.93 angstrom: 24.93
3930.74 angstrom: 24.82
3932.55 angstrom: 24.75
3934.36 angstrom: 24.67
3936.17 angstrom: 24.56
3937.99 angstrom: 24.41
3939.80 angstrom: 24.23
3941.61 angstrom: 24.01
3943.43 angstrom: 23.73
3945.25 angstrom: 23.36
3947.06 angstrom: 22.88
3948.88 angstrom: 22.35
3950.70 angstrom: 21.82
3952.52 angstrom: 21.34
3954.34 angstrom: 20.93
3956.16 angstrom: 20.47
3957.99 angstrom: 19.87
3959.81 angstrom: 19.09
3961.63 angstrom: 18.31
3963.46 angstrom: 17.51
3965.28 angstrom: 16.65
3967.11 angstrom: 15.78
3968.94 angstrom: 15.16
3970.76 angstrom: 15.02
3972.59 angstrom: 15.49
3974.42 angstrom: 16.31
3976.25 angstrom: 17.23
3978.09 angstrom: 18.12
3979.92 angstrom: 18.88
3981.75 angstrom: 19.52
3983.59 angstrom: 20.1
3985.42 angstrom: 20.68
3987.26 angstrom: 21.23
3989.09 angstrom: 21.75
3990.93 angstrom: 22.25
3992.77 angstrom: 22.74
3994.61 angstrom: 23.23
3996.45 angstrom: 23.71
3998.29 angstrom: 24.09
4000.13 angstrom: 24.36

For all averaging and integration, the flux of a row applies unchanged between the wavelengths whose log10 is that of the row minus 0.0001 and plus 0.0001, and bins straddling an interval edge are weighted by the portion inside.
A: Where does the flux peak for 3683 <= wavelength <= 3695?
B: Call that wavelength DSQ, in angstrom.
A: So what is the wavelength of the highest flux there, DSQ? 3683.61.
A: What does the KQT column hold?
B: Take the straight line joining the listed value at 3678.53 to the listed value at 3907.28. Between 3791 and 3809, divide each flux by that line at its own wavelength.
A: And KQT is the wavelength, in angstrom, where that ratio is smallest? 3800.79 angstrom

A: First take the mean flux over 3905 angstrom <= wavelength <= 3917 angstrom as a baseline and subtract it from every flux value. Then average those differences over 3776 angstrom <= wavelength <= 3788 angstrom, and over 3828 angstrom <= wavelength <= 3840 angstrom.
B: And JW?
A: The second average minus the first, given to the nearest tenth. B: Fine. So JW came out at -2.4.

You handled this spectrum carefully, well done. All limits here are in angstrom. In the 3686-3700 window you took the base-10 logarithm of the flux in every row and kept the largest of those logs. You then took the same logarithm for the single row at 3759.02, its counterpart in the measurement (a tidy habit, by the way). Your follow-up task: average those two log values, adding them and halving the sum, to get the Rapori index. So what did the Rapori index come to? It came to 1.41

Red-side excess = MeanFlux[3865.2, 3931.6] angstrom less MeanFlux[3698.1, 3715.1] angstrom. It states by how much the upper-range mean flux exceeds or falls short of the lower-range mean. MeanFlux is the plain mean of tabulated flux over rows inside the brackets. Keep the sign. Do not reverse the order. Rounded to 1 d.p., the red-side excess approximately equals -2.9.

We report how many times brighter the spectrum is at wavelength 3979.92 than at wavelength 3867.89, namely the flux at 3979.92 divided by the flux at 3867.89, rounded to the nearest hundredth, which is 0.82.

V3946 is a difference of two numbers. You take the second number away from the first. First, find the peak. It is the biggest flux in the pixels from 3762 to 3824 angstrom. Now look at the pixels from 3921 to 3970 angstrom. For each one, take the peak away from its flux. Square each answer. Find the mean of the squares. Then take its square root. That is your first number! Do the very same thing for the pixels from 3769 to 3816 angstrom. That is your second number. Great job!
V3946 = 3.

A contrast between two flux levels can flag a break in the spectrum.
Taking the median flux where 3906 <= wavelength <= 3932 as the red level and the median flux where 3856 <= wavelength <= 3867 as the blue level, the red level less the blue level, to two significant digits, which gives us 1.1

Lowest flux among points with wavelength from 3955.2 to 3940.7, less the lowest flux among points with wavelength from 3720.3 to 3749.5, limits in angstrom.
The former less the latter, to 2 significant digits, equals -3.2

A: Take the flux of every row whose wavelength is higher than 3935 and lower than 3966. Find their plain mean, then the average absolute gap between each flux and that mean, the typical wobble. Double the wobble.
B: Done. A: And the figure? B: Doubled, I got 4.2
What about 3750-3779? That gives 0.6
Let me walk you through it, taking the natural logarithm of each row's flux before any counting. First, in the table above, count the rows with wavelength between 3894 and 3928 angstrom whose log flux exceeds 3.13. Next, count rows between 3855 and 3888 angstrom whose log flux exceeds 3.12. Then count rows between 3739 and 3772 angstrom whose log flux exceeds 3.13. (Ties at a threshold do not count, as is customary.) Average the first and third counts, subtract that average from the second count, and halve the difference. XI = -3.0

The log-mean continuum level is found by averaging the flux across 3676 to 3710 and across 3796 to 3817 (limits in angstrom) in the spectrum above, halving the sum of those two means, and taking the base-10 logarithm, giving 1.40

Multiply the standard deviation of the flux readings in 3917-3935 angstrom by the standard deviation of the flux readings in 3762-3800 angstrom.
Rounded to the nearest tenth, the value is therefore 0.0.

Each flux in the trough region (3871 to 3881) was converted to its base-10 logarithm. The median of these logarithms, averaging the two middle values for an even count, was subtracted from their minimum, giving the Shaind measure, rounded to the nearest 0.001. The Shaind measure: -0.025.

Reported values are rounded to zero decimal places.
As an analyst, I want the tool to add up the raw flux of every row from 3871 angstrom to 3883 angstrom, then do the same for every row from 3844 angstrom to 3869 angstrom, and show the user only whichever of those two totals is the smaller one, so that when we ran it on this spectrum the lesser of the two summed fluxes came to 152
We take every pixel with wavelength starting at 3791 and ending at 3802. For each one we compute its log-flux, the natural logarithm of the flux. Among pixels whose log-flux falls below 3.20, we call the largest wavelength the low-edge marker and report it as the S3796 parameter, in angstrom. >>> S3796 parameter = 3800.79 angstrom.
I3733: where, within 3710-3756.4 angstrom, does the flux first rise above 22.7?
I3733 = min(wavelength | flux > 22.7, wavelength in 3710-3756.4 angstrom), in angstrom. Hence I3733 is 3710.86 angstrom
